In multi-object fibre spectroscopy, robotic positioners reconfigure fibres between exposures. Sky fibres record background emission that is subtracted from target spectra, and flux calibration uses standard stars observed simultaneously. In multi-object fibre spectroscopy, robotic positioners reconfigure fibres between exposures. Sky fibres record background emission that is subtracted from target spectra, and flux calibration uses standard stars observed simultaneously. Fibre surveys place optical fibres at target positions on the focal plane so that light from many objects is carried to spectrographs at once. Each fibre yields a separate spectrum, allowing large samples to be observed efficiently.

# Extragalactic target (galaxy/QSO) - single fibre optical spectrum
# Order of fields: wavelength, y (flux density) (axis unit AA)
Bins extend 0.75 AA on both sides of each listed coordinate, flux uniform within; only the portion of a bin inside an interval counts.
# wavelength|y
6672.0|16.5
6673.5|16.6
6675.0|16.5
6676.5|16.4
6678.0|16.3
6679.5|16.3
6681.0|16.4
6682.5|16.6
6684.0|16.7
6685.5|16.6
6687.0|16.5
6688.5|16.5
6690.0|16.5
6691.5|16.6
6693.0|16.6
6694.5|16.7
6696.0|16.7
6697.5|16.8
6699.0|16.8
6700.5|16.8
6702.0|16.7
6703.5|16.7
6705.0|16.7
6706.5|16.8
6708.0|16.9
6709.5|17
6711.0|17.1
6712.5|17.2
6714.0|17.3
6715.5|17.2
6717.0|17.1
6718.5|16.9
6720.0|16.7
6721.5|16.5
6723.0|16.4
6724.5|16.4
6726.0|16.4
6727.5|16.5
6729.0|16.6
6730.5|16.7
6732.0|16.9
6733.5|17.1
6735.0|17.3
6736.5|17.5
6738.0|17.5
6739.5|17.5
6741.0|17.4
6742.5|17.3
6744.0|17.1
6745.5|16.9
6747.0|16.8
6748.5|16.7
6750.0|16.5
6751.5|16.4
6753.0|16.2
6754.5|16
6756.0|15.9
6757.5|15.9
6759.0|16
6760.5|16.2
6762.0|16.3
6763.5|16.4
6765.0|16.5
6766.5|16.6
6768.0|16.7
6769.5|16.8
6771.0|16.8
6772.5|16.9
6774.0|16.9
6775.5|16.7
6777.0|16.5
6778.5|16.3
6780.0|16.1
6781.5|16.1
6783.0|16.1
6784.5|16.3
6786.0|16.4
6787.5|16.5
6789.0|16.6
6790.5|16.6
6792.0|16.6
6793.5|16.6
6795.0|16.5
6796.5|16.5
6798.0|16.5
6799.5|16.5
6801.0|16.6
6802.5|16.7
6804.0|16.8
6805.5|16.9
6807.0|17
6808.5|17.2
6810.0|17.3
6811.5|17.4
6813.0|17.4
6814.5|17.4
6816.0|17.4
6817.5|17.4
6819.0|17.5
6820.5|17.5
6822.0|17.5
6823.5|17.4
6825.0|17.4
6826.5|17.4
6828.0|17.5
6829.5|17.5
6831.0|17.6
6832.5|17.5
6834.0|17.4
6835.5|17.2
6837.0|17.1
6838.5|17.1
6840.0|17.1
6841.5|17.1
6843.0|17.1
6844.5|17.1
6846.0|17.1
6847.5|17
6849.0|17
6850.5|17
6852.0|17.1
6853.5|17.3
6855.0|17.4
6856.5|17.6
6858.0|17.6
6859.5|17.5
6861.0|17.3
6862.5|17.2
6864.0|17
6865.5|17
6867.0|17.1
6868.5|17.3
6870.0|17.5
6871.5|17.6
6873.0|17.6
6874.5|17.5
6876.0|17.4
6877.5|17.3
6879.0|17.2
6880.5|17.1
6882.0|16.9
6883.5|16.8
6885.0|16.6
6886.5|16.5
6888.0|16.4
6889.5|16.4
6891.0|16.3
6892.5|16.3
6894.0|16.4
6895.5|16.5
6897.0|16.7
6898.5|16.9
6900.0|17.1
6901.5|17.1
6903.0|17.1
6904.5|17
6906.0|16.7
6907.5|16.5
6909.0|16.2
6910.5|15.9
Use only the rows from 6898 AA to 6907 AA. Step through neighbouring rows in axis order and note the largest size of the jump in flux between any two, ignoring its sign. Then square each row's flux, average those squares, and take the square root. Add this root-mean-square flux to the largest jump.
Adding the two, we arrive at 17.3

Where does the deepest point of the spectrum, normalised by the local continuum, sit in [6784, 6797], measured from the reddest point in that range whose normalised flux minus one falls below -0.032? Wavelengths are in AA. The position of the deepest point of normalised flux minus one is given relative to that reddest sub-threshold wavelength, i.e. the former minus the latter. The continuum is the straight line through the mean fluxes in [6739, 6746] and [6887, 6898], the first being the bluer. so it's -1.5 AA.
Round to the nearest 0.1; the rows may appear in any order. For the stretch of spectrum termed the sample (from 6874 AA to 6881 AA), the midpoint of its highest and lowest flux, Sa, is 17.3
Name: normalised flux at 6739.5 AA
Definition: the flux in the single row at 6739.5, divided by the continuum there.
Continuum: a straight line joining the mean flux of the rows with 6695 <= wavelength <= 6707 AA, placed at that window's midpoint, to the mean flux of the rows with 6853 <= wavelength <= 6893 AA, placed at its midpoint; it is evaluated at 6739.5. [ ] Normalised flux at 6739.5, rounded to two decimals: 1.04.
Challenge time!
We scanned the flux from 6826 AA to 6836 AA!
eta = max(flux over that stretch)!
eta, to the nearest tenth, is 17.6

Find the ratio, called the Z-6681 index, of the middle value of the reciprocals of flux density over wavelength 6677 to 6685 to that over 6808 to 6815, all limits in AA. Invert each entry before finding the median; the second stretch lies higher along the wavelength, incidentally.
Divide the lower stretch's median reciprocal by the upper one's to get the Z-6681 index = 1.061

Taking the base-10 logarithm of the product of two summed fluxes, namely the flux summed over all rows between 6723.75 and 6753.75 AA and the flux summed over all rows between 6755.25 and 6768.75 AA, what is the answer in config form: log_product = 4.69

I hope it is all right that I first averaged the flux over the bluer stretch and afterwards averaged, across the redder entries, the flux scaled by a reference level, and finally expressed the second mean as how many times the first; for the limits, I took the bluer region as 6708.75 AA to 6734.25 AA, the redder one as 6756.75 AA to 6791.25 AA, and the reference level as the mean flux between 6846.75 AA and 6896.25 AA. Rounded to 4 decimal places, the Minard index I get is 0.0573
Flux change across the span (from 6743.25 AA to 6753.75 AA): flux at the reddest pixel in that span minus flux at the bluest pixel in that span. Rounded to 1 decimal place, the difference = -0.9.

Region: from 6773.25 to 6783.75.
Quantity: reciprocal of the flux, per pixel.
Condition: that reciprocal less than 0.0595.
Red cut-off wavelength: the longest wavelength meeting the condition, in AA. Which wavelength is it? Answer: 6774.0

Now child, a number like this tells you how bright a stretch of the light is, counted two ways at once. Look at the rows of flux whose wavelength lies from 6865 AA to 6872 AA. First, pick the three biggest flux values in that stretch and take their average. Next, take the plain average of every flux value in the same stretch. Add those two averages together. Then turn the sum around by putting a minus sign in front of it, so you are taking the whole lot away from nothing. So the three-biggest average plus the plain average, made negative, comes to -34.77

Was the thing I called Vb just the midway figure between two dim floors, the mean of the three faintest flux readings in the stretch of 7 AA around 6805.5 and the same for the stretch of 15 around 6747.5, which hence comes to 16.5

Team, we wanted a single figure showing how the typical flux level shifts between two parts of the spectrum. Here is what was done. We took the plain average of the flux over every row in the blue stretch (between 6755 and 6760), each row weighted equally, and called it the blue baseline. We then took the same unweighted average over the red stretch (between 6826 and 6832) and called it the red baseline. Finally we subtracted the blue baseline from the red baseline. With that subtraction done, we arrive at 1.6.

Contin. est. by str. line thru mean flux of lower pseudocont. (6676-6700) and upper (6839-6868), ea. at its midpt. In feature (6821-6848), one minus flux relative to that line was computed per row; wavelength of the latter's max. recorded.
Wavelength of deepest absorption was 6847.5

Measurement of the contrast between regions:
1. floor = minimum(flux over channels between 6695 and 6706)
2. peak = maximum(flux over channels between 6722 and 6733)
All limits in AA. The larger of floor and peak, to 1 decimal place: 16.9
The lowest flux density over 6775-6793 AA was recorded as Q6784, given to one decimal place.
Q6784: 16.1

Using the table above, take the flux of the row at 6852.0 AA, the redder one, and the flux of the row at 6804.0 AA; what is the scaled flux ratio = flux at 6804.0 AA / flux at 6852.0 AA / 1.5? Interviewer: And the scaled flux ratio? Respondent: 0.65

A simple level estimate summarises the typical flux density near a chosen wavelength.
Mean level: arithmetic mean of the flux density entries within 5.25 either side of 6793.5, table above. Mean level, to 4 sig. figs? 16.56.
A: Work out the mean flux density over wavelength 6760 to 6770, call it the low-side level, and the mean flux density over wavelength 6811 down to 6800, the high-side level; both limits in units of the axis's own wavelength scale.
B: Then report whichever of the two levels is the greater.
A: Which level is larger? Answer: 16.93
